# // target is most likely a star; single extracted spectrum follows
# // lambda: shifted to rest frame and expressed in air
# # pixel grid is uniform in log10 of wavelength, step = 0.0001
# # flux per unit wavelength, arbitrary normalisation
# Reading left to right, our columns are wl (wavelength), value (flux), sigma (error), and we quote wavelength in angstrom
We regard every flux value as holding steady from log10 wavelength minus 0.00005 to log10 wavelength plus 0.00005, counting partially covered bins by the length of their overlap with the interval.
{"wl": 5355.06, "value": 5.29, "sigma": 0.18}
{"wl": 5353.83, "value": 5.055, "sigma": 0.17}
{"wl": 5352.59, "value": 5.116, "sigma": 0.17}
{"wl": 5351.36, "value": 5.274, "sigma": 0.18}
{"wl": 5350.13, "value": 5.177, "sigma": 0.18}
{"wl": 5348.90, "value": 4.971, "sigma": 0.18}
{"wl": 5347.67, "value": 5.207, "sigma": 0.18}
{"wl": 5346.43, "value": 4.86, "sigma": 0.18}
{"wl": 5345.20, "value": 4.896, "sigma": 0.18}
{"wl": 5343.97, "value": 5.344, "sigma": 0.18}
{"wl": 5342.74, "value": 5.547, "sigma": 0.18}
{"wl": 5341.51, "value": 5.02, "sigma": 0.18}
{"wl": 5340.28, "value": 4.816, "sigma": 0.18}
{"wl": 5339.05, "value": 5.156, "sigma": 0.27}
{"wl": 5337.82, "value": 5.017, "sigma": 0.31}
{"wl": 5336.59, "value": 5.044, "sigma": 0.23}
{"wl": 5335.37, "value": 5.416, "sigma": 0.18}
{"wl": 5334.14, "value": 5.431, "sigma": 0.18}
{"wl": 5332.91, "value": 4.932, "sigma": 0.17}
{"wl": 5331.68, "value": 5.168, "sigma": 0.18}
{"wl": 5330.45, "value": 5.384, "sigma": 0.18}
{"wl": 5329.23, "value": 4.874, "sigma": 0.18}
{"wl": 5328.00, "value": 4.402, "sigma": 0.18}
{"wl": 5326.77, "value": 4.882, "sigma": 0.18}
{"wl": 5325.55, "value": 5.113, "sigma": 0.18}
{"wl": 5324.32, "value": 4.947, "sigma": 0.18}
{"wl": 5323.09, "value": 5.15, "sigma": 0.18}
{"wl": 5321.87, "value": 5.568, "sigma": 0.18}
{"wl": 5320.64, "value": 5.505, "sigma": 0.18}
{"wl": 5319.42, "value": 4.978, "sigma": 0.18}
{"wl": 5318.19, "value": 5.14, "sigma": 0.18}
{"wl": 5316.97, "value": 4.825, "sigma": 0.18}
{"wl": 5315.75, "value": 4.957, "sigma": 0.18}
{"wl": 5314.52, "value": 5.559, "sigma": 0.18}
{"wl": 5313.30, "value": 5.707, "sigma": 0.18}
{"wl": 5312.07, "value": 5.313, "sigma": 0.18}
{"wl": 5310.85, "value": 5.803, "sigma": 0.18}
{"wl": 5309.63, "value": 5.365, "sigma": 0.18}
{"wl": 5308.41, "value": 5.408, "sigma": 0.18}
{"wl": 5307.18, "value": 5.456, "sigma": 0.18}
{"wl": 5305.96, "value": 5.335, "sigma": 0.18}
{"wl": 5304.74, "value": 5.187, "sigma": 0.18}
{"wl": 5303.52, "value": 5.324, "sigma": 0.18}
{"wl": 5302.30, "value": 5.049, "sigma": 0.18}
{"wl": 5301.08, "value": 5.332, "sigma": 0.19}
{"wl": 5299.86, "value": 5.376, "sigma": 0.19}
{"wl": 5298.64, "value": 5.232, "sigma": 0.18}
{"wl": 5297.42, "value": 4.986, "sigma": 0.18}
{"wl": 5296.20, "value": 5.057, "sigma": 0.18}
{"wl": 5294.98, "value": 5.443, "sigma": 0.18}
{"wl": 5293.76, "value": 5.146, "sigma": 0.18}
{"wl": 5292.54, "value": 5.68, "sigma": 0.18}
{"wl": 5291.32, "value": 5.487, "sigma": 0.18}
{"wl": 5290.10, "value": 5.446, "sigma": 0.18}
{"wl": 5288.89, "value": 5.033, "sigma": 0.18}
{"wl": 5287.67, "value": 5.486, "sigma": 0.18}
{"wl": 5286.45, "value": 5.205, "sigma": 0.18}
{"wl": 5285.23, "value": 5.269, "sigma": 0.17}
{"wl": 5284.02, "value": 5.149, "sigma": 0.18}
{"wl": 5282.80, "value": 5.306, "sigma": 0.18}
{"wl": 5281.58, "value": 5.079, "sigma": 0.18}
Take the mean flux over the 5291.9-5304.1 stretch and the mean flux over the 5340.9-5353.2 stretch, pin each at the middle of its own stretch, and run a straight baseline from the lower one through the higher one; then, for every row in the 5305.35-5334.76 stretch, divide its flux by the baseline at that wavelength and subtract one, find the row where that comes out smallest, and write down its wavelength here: 5328.00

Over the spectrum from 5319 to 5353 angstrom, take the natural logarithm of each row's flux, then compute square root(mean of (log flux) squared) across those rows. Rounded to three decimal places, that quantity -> 1.632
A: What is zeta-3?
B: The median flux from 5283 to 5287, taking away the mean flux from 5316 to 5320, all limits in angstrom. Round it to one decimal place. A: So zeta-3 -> 0.2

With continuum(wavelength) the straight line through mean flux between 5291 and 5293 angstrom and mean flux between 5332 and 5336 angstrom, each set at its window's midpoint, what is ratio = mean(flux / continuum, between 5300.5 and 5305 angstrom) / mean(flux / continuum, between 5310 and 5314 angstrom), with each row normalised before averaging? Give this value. 0.92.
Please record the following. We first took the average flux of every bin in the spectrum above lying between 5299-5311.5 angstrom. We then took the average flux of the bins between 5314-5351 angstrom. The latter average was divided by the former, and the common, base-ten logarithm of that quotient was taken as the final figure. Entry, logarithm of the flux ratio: -0.021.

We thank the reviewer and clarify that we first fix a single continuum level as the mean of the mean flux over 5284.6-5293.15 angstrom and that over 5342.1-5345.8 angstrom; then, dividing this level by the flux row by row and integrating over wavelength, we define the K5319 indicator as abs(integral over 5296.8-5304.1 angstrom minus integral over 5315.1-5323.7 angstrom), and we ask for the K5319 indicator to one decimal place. 1.4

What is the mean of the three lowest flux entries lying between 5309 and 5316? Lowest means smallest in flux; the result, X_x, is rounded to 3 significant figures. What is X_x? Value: 5.21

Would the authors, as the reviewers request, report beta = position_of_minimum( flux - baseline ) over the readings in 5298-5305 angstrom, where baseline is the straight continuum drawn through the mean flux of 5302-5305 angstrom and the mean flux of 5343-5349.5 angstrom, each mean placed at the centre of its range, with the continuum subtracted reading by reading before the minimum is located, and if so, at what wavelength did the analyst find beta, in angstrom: 5302.30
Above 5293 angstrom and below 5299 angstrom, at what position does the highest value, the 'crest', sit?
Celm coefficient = 5294.98 angstrom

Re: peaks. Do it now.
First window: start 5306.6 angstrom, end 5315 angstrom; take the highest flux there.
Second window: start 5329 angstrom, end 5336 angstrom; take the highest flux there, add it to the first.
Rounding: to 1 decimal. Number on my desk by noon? 11.2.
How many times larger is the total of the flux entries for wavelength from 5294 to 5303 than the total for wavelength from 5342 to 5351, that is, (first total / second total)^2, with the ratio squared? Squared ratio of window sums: 1.0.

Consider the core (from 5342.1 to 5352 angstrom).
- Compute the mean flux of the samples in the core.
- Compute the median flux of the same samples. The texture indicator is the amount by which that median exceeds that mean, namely 0.033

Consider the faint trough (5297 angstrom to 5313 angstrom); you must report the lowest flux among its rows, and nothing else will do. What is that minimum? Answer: 4.986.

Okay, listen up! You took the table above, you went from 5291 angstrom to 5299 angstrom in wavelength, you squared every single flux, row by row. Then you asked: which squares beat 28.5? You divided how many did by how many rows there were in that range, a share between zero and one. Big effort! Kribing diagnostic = 0.43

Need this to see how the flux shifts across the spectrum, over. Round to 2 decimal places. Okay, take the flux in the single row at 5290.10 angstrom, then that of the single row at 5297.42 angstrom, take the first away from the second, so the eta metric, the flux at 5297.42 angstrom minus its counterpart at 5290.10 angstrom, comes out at -0.46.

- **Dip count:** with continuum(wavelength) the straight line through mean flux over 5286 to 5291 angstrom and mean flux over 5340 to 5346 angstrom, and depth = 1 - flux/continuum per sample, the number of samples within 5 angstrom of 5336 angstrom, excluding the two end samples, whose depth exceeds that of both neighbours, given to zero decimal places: 2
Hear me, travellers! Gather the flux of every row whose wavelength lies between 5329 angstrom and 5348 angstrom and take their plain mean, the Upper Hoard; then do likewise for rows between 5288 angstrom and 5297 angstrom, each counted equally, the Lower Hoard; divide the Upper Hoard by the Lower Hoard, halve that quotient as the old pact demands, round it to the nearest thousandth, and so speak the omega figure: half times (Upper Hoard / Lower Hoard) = 0.482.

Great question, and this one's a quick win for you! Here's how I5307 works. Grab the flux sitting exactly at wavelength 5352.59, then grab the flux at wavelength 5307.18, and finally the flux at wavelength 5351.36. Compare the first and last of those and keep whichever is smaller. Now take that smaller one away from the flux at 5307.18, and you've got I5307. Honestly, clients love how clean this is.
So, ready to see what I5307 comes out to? 0.34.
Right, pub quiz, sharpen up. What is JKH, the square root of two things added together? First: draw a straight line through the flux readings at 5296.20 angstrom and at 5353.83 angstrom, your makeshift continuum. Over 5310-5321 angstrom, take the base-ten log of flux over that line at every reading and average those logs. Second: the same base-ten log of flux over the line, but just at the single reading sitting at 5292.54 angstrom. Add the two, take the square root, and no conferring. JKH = 0.266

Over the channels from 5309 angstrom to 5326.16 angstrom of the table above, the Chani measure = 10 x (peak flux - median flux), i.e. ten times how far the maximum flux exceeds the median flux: 5.7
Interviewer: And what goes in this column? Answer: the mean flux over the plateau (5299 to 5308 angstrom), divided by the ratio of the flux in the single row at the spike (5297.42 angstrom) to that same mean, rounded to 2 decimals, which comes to 5.62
